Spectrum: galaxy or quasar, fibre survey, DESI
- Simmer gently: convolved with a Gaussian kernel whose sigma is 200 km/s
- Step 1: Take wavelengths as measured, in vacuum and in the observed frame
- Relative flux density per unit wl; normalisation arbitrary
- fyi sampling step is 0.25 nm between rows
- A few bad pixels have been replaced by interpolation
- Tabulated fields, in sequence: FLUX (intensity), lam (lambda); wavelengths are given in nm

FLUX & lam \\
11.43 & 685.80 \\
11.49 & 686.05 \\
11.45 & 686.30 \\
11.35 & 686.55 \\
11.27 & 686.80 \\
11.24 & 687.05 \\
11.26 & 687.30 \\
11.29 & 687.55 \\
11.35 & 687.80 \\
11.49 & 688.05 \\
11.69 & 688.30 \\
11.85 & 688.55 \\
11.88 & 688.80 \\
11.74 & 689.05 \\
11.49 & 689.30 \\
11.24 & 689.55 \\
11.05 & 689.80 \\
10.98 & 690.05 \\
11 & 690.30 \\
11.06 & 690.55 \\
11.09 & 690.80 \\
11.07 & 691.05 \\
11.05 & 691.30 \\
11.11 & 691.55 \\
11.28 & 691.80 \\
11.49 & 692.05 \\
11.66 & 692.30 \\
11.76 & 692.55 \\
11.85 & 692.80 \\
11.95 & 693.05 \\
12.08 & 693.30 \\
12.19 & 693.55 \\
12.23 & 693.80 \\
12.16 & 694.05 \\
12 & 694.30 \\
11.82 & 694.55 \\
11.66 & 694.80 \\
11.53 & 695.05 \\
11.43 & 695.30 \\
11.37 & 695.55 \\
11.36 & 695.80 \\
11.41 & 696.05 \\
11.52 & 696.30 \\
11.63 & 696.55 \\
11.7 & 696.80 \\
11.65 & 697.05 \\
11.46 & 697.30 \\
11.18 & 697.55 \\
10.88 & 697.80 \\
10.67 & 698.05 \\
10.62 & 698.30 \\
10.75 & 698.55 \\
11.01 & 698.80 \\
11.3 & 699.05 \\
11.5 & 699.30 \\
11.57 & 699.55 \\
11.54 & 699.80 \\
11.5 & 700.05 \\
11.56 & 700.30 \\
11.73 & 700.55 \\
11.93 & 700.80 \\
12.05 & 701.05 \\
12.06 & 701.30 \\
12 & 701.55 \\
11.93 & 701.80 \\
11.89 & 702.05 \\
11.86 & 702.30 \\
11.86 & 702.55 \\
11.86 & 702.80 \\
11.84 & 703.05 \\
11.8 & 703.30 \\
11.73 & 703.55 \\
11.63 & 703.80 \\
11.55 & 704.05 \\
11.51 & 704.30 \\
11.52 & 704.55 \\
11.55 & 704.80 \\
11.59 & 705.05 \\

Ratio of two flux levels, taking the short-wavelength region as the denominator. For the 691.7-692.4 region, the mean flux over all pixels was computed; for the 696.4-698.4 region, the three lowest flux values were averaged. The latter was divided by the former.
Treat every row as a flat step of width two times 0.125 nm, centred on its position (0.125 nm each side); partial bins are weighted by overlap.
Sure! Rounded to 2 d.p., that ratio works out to 0.93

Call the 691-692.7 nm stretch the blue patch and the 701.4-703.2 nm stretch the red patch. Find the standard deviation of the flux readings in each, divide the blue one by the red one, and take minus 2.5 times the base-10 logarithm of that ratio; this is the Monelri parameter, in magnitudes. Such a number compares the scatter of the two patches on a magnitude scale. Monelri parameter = -1.8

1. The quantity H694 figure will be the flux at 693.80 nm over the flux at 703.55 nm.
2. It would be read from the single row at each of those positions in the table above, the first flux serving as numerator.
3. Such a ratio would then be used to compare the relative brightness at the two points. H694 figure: 1.04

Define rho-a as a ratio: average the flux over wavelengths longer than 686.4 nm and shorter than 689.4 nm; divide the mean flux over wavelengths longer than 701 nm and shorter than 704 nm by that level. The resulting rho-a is 1.03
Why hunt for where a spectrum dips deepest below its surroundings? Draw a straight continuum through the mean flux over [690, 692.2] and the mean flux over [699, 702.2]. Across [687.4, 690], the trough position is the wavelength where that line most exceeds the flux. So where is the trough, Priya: 689.80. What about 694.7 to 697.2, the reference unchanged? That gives 695.80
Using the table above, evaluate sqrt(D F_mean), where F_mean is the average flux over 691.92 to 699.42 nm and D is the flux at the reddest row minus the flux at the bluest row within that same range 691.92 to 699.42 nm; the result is 0.3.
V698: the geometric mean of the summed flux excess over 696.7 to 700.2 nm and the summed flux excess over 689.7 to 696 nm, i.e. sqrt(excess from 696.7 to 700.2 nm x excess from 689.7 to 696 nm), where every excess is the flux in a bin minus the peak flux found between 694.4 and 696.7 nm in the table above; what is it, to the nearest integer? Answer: 8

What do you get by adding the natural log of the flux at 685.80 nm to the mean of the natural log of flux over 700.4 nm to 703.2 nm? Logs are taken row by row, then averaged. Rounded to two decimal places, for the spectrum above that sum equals 4.91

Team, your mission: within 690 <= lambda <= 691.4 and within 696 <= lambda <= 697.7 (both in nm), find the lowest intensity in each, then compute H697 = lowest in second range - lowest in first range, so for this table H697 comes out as 0.2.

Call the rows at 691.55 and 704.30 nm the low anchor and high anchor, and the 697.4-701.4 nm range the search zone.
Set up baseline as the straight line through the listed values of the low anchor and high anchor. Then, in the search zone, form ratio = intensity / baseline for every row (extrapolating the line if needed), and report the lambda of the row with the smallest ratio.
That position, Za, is 698.30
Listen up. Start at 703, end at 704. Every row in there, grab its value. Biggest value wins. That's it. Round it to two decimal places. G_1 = 11.84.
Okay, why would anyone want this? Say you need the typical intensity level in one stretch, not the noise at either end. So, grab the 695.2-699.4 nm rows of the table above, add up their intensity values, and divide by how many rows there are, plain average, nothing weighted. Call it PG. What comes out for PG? 11.3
